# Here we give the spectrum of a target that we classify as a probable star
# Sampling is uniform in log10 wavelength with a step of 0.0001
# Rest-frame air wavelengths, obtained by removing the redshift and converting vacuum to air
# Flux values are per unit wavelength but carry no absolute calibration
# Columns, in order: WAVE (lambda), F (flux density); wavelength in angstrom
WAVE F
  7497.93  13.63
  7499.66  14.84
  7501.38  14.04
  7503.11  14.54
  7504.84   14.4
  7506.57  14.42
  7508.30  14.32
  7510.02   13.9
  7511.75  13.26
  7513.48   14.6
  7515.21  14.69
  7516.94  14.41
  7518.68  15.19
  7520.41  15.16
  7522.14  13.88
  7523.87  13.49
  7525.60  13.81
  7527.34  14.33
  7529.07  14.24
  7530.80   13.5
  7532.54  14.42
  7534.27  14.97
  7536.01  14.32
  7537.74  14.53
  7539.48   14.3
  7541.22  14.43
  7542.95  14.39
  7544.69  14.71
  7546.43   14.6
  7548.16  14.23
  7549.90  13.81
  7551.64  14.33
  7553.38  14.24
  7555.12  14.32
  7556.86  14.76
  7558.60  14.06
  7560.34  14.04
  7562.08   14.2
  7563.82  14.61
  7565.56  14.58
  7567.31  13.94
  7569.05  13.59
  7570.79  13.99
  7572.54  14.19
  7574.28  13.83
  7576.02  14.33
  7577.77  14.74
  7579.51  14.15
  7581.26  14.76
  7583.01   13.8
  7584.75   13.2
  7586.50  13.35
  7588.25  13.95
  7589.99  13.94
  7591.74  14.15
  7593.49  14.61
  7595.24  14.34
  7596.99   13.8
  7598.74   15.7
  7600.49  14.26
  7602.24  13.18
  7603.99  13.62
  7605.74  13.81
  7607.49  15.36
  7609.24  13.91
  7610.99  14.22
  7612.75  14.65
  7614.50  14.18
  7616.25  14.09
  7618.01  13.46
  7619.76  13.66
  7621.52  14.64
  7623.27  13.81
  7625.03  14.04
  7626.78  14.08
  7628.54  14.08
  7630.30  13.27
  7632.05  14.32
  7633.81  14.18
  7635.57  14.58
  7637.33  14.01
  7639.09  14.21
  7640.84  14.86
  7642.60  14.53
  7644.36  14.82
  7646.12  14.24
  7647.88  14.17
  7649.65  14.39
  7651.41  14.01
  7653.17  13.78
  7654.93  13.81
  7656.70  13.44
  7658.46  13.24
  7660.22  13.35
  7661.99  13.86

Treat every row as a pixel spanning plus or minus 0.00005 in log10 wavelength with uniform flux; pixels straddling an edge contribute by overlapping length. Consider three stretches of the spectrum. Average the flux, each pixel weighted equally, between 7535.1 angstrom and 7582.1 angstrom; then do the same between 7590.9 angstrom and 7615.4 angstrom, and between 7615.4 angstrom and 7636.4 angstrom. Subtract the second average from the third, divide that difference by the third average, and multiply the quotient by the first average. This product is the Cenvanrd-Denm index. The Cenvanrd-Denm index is -0.26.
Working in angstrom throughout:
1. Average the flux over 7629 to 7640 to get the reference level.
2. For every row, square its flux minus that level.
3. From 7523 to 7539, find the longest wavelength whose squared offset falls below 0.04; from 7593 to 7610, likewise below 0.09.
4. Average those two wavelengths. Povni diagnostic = 7569.2 angstrom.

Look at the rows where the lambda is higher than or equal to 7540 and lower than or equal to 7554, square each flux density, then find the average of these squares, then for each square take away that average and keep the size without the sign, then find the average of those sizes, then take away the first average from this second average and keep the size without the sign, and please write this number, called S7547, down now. 200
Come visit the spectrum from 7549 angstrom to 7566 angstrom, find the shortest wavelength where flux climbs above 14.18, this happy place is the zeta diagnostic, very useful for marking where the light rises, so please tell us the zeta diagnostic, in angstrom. 7551.64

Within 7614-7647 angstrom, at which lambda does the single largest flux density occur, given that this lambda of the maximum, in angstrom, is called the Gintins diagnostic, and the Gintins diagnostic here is 7640.84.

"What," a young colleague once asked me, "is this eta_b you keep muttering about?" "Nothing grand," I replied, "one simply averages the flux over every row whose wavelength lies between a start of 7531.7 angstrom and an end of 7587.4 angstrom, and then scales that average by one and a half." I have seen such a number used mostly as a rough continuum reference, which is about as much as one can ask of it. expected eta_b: 21.4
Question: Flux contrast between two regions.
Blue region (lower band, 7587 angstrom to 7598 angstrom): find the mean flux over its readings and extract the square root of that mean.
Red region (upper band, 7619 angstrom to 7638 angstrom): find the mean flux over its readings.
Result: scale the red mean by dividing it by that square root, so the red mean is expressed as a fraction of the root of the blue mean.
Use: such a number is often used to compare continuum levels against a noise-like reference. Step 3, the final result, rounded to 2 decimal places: 3.74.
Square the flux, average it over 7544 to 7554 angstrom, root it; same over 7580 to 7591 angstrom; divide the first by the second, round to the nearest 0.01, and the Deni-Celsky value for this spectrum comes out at 1.03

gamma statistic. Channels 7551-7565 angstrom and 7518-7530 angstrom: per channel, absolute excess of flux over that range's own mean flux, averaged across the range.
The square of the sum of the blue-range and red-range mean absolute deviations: 0.48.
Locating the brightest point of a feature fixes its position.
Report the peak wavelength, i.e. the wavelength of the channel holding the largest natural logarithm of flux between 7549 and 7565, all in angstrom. 7556.86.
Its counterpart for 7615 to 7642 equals 7640.84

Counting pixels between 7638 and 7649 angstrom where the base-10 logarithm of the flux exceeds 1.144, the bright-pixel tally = 6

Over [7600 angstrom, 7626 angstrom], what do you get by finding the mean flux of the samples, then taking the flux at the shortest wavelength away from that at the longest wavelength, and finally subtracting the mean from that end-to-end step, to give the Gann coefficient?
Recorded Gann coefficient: -14.3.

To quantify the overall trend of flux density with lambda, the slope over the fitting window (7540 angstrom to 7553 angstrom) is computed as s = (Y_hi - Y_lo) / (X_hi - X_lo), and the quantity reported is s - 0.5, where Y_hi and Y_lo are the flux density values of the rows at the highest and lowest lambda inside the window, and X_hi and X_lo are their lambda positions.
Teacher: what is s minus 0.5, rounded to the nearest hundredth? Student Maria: -0.51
